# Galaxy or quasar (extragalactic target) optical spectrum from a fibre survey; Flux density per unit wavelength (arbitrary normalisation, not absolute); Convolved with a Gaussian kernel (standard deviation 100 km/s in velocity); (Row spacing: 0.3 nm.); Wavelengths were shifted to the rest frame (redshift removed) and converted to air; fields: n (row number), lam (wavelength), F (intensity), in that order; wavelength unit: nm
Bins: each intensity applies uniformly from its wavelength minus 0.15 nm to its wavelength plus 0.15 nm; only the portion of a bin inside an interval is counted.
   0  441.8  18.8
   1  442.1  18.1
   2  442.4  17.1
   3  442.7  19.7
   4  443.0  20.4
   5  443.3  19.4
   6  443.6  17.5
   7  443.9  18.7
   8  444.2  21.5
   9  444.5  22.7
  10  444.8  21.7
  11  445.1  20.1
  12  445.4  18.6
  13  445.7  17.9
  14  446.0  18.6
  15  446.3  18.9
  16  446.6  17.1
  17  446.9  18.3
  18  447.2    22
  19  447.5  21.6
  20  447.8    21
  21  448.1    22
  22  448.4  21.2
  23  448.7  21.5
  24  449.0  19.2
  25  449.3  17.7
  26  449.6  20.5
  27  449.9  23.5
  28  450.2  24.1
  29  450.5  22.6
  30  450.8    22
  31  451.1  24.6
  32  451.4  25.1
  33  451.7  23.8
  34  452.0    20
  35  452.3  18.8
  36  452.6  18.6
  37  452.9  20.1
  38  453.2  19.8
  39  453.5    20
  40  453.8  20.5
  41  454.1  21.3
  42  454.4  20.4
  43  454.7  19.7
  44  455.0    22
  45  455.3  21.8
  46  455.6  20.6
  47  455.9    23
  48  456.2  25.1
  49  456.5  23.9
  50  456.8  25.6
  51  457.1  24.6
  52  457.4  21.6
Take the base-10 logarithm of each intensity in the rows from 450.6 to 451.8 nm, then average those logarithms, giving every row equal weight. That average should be 1.38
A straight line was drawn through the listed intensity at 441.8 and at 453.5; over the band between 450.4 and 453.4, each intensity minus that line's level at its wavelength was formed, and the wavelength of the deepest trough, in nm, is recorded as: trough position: 452.6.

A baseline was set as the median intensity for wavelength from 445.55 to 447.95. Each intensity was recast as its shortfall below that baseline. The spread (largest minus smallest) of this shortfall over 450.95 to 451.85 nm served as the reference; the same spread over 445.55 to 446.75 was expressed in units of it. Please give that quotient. 1.4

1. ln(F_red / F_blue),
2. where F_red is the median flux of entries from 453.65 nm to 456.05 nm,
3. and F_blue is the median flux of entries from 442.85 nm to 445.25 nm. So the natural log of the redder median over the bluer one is 0.034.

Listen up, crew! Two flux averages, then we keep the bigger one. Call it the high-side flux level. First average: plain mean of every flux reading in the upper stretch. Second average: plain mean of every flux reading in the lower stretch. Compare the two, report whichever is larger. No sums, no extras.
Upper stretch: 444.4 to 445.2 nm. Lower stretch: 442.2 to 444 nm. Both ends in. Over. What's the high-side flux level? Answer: 21.5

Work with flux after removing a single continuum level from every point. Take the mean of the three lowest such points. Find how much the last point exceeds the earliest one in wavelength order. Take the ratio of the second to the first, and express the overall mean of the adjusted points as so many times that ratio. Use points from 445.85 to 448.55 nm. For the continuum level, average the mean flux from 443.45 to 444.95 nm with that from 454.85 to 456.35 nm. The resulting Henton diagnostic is 1.8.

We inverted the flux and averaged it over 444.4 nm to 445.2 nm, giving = 0.047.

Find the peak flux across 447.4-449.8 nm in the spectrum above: 22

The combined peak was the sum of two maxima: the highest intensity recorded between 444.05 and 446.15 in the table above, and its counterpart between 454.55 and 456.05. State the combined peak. 45.7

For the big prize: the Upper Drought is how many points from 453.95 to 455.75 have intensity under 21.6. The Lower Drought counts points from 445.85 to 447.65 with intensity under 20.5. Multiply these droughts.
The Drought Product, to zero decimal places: 16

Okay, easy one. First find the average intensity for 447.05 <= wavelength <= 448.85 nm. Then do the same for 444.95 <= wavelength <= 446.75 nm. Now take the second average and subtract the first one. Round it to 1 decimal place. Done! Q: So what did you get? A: -3.0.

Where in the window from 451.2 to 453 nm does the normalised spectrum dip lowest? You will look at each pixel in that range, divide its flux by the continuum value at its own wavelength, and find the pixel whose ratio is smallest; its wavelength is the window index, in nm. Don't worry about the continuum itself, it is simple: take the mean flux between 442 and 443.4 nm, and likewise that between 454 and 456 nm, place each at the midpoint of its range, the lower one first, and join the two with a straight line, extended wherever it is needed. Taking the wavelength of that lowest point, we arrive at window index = 452.6 nm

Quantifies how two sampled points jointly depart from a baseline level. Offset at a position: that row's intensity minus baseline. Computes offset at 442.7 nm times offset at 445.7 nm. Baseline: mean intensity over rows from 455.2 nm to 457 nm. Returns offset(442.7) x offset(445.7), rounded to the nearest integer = 20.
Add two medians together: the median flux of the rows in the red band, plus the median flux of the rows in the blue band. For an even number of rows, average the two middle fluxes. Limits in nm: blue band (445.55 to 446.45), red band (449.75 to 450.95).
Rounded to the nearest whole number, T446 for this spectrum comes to 42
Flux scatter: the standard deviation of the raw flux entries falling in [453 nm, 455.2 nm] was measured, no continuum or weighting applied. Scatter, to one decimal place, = 0.8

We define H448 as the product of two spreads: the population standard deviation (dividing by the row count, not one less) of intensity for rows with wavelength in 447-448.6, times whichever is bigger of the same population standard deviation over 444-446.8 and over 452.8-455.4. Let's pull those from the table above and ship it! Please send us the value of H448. 0.7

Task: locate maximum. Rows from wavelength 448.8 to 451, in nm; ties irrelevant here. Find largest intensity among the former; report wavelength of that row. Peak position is 450.2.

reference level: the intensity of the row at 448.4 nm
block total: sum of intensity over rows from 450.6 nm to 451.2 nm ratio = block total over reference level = 2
